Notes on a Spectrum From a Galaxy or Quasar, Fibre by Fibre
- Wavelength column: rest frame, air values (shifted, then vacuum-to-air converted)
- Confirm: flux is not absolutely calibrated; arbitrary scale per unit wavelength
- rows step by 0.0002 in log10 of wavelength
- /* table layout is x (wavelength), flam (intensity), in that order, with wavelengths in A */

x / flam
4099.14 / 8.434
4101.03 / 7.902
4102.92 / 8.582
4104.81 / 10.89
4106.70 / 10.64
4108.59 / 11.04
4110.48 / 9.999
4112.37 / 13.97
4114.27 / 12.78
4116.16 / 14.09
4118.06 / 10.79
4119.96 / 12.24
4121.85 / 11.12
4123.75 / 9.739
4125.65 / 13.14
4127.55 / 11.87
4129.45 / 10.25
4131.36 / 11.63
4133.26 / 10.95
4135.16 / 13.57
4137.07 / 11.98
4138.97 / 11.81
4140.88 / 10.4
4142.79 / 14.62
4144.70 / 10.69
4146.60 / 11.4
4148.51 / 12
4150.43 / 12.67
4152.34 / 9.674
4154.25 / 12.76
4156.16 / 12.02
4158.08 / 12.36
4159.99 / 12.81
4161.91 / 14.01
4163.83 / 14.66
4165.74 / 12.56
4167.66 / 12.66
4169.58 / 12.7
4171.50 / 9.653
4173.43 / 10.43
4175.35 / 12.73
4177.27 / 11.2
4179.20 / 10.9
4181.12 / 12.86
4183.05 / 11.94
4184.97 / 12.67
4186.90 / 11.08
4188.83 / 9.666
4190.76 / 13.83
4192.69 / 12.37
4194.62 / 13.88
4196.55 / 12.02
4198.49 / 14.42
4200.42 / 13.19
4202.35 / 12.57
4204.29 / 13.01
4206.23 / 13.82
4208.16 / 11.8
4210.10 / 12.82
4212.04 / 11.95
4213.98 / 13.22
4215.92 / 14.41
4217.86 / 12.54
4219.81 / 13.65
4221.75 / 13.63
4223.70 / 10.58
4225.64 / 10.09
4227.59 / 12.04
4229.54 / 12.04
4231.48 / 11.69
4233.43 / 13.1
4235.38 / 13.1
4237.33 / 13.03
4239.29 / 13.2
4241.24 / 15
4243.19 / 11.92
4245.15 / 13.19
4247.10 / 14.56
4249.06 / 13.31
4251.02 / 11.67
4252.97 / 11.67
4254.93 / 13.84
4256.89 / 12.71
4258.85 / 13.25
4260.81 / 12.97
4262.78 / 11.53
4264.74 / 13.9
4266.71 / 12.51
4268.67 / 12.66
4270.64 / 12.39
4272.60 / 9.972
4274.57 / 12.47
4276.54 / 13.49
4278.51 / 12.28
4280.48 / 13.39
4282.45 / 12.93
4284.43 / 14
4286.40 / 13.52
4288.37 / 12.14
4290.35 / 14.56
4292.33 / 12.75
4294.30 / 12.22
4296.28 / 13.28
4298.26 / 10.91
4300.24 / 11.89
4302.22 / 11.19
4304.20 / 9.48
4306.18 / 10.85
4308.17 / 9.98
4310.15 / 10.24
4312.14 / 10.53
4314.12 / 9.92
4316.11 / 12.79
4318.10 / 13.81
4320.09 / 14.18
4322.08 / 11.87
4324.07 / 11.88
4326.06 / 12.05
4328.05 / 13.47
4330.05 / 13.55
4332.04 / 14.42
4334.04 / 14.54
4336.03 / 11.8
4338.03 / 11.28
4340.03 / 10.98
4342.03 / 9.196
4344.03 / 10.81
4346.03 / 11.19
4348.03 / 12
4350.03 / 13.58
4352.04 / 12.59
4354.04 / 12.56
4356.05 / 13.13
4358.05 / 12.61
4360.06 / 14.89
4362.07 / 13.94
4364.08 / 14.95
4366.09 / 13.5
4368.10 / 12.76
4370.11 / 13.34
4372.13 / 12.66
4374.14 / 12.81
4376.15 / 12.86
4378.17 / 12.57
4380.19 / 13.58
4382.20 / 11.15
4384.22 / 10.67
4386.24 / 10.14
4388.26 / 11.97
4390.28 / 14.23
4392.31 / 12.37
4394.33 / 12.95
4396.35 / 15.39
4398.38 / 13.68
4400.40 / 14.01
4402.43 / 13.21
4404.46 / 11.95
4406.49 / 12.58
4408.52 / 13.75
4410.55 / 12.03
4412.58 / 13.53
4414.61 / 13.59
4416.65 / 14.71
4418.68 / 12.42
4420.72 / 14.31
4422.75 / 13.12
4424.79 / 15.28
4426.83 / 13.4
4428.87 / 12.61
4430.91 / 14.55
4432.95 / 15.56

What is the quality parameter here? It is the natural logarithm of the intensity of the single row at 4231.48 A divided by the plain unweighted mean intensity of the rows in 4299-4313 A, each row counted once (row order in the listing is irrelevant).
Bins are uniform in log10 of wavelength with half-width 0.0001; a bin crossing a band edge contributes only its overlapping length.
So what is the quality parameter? 0.10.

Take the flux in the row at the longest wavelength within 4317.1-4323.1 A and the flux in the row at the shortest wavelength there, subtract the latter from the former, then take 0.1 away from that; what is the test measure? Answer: -2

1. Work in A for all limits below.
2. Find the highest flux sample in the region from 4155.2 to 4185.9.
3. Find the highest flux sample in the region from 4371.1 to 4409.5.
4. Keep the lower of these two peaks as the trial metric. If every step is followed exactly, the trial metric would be 14.7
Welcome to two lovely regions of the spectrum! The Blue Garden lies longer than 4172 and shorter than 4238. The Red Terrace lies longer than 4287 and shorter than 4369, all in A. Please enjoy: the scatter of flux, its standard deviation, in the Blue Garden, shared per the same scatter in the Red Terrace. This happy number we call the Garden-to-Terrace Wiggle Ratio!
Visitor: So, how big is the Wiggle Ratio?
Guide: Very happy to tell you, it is 0.79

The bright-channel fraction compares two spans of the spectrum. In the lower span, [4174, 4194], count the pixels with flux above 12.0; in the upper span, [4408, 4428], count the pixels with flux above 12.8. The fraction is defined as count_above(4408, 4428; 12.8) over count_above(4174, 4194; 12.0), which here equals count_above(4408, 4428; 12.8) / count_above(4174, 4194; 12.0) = 1.60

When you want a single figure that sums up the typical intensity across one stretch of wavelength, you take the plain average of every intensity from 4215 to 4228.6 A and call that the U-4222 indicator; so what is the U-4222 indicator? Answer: 12.4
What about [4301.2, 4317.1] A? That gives 10.6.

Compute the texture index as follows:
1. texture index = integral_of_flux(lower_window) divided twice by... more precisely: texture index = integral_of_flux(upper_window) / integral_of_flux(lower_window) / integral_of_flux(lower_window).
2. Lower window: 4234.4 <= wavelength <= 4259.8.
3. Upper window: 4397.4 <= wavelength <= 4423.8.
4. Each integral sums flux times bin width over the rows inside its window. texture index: 0.0032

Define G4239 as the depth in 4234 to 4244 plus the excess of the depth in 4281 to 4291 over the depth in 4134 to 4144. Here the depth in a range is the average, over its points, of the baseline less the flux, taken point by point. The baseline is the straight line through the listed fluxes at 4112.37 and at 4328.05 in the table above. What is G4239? -0.9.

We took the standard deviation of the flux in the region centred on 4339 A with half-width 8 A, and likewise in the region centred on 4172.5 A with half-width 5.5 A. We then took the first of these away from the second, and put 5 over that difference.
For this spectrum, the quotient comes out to -10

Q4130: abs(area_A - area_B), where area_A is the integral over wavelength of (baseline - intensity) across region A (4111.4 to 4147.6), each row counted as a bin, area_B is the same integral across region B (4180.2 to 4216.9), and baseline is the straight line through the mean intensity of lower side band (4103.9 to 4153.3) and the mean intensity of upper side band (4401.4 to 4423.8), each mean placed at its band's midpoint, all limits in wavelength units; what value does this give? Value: 15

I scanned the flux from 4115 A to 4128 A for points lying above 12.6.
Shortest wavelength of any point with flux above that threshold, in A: 4116.16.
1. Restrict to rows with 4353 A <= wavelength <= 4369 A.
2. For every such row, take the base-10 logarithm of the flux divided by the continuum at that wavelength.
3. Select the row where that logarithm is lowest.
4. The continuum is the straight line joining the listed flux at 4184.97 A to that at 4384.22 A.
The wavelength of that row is 4354.04 A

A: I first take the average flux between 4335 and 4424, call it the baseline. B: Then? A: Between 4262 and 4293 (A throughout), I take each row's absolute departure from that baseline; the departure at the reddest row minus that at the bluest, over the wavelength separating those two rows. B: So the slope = -0.041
